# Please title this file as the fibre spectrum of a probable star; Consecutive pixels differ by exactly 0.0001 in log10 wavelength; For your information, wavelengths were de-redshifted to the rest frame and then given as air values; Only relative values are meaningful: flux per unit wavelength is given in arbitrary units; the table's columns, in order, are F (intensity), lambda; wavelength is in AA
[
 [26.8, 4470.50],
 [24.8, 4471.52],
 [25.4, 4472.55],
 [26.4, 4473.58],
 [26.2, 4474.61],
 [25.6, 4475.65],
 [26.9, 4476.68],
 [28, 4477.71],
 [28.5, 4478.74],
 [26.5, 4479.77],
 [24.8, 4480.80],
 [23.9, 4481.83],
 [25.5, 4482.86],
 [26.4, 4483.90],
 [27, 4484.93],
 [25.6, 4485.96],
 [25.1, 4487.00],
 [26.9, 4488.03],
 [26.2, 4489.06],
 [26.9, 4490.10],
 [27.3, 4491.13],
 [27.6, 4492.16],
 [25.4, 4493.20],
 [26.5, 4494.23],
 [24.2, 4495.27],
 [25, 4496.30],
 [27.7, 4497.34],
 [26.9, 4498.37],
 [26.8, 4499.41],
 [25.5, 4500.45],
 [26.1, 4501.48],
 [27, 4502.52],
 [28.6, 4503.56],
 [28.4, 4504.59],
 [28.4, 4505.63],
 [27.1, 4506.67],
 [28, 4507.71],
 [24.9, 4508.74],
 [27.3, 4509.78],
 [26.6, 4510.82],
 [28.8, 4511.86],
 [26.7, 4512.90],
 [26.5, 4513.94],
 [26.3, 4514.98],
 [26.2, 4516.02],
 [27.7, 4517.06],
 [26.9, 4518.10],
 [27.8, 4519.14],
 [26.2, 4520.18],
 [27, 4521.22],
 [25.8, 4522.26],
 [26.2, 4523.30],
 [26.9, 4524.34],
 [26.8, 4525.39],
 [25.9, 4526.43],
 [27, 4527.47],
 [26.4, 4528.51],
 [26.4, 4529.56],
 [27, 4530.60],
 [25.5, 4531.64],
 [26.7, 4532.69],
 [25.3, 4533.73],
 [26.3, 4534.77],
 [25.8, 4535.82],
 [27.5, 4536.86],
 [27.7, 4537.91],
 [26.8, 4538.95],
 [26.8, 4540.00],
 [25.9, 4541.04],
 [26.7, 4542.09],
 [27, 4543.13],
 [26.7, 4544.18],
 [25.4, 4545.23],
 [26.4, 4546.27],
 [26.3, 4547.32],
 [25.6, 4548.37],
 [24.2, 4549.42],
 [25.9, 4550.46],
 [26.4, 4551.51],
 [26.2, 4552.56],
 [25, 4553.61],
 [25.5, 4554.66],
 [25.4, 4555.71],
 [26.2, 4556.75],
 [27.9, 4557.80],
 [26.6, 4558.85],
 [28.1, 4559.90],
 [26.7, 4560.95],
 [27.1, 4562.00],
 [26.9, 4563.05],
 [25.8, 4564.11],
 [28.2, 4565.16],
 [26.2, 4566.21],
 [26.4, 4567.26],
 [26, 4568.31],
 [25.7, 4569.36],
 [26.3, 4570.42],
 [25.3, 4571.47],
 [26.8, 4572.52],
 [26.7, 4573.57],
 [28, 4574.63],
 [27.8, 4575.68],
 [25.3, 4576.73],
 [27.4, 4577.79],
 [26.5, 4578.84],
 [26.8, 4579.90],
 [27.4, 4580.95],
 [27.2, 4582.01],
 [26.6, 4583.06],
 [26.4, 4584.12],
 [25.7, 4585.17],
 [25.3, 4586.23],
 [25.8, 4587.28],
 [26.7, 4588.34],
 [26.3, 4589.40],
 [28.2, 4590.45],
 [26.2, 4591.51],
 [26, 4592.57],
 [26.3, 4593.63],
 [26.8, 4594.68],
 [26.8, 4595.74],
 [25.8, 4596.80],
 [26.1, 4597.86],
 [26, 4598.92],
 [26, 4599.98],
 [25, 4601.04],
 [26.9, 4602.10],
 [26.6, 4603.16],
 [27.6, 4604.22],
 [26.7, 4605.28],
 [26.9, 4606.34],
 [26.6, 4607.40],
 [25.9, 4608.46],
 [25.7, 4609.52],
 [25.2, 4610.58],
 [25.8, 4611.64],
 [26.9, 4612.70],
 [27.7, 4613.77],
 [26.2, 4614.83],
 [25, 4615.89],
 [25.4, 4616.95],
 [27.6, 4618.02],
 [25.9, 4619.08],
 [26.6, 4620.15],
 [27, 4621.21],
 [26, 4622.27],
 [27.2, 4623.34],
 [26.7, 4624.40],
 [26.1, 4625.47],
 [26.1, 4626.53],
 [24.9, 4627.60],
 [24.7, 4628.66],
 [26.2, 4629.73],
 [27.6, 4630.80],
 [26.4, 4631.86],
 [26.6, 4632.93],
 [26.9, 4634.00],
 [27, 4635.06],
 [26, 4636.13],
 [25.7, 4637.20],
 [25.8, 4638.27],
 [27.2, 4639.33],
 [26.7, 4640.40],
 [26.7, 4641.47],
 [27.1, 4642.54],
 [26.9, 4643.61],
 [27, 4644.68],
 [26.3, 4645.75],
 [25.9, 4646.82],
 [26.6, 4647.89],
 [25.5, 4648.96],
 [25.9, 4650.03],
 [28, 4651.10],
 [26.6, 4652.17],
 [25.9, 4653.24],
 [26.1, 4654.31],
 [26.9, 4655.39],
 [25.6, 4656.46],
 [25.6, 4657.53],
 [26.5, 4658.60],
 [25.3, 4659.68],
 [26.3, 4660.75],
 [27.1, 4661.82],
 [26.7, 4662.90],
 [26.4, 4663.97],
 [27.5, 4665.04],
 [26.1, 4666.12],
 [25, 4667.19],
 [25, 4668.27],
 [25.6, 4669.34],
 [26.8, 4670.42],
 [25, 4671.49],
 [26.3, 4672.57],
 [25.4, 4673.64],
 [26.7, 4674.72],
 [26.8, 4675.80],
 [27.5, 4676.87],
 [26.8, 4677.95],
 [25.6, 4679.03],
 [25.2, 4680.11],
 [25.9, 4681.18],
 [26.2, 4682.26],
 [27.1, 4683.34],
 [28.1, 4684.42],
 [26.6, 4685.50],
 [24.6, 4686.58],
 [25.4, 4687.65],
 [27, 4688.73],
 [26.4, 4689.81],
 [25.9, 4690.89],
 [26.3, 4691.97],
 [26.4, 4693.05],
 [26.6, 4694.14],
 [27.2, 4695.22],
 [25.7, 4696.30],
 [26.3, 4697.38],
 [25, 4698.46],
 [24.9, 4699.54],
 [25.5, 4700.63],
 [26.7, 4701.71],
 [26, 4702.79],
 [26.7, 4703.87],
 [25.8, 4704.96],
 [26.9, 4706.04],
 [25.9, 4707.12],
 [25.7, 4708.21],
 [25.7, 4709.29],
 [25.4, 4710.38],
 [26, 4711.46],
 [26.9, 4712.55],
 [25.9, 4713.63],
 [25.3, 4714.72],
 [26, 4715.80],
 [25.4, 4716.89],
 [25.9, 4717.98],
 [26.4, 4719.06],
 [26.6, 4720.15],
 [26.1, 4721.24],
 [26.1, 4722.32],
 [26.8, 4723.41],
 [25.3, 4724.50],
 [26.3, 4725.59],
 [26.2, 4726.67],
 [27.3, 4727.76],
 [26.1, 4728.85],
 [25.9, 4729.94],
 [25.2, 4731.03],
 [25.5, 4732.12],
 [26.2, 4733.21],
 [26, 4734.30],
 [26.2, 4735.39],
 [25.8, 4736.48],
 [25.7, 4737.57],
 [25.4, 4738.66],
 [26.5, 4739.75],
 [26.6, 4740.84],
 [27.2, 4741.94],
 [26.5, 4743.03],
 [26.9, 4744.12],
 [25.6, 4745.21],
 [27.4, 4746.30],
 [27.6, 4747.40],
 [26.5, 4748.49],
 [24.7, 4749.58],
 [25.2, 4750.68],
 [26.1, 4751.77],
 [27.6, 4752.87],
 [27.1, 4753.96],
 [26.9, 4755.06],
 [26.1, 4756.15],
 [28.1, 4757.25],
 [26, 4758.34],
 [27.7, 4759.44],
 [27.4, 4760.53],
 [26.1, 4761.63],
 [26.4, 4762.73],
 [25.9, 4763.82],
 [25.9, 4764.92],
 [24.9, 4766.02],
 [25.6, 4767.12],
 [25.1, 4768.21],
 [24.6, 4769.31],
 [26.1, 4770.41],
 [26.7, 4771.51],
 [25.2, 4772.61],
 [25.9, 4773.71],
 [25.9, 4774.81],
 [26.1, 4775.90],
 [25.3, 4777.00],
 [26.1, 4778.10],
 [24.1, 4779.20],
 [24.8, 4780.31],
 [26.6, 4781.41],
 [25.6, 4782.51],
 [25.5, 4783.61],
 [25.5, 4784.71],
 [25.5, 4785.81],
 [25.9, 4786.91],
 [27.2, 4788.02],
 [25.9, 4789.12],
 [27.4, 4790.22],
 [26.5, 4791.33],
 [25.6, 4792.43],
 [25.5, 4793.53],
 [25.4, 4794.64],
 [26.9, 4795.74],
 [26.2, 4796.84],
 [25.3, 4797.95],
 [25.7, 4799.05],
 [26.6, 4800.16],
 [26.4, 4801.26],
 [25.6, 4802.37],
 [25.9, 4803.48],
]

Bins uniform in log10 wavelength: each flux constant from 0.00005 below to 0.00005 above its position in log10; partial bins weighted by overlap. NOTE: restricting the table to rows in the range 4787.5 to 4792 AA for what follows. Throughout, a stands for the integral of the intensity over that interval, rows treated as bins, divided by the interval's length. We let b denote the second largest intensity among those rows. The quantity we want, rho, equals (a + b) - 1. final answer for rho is 52.9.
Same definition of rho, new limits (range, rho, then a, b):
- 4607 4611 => 50.8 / 25.9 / 25.9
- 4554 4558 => 51.3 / 26.1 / 26.2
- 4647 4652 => 52.1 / 26.5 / 26.6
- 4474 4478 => 52.4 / 26.5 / 26.9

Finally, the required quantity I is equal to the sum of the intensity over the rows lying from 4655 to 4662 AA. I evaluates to 183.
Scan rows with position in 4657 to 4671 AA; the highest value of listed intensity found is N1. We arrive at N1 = 27.5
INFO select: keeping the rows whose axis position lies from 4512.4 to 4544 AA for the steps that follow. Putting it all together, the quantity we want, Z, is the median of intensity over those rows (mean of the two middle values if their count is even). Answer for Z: 26.7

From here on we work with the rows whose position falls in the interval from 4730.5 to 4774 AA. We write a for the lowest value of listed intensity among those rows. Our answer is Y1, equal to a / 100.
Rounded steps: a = 24.6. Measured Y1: 0.246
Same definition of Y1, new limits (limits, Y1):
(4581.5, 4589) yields 0.253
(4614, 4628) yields 0.249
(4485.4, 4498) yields 0.242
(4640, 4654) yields 0.255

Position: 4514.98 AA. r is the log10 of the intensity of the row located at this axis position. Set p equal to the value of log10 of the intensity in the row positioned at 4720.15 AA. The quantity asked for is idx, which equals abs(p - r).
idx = 0.0049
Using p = 1.42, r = 1.420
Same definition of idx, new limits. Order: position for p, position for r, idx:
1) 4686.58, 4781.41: 0.0339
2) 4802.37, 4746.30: 0.0295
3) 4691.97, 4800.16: 0.0049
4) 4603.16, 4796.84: 0.0066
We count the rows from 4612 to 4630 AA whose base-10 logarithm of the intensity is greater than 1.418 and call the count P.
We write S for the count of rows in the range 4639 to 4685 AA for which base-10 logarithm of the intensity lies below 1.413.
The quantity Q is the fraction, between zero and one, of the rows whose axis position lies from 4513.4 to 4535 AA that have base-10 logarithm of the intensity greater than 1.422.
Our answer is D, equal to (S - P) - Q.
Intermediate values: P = 9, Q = 0.5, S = 11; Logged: 2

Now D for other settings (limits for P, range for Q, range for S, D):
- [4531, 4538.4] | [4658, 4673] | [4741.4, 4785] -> 10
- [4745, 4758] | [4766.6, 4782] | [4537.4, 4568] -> 0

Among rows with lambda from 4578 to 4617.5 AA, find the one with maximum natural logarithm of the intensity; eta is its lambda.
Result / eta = 4590.45 AA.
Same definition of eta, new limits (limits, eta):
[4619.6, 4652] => 4651.10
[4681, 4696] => 4684.42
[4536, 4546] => 4537.91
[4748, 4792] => 4757.25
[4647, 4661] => 4651.10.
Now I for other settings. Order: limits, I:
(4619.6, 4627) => 186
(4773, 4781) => 178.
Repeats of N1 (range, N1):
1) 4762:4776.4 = 26.7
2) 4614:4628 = 27.6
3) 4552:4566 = 28.2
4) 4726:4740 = 27.3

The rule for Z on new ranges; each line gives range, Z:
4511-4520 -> 26.8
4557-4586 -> 26.7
